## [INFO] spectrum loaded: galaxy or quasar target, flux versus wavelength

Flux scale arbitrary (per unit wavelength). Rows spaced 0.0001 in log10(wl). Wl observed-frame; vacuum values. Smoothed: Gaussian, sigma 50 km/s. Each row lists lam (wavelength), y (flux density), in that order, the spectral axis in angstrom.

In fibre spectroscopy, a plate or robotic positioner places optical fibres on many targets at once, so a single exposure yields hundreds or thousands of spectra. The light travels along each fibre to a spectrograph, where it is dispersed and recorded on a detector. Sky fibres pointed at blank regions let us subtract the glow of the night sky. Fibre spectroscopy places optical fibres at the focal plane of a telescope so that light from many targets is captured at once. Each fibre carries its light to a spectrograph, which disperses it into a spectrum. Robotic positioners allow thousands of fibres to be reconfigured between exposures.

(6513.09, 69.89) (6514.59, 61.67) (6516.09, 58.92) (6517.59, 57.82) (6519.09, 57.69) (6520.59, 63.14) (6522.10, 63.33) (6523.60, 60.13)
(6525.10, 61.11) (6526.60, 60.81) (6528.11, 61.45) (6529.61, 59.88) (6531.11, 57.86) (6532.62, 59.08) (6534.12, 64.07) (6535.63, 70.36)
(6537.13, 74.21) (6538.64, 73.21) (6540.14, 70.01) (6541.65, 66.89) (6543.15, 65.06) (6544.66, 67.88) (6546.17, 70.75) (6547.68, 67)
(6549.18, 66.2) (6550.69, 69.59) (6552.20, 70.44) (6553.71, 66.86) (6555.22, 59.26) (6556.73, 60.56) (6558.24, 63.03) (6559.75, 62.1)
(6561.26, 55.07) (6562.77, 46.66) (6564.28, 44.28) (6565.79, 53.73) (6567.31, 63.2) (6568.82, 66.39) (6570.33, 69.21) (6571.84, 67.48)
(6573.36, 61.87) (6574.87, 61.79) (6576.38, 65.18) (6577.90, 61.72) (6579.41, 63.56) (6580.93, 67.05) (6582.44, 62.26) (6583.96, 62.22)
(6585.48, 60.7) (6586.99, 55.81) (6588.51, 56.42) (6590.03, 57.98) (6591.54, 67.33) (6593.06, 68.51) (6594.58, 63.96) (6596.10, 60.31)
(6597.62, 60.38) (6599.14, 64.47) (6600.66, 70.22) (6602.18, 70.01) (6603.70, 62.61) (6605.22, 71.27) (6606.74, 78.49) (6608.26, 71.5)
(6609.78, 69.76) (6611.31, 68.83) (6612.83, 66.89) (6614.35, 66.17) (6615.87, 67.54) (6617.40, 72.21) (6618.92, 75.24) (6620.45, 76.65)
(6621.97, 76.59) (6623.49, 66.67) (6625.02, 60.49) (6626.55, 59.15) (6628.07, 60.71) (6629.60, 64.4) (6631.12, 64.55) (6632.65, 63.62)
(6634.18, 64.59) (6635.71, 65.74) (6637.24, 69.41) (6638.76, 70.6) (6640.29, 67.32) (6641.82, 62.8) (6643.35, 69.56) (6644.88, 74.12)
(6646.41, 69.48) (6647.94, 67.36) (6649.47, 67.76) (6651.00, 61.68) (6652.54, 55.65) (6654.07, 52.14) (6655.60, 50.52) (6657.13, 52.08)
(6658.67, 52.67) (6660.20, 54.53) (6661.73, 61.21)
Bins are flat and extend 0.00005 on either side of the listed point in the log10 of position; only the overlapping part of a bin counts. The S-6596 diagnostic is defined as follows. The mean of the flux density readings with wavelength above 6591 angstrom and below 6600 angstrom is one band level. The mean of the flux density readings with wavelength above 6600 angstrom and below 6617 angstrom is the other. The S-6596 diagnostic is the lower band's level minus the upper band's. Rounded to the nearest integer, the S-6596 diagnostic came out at -5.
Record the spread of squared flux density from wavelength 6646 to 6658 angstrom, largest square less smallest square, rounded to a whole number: 2275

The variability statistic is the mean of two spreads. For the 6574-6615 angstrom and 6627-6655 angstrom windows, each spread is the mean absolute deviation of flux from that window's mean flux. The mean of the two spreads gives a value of 4.05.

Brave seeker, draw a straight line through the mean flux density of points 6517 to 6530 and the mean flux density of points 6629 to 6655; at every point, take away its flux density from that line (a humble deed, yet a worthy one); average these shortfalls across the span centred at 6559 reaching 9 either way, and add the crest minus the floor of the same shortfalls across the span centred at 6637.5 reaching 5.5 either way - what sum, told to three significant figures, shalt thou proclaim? 10.4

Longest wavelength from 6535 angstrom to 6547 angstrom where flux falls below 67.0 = 6543.15 angstrom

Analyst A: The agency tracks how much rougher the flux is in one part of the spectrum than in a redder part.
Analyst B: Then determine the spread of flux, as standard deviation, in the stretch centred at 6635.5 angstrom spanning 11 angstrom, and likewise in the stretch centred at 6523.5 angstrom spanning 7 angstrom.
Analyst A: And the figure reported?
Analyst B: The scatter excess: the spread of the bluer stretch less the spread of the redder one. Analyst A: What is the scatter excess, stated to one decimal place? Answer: -1.2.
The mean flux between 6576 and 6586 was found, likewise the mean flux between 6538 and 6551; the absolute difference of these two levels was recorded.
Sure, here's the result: 5.3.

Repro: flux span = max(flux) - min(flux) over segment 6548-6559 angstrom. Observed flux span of 11.2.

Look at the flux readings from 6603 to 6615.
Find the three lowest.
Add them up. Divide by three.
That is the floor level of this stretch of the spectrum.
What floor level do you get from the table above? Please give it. 65.2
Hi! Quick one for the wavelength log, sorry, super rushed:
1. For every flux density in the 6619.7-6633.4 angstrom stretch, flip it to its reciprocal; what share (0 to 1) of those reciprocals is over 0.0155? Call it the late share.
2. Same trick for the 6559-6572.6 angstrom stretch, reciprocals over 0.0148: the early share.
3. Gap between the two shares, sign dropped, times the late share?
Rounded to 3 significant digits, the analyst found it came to 0.185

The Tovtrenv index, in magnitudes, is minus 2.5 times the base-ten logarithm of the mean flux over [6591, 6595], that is -4.56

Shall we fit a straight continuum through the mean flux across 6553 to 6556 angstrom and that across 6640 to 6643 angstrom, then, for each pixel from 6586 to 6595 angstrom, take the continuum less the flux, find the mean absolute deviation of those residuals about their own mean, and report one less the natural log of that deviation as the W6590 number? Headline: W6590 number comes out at -0.6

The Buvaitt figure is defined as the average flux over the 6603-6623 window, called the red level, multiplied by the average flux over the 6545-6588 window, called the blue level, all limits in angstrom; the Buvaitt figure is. 4426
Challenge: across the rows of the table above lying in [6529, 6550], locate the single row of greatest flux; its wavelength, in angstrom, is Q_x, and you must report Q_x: 6537.13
